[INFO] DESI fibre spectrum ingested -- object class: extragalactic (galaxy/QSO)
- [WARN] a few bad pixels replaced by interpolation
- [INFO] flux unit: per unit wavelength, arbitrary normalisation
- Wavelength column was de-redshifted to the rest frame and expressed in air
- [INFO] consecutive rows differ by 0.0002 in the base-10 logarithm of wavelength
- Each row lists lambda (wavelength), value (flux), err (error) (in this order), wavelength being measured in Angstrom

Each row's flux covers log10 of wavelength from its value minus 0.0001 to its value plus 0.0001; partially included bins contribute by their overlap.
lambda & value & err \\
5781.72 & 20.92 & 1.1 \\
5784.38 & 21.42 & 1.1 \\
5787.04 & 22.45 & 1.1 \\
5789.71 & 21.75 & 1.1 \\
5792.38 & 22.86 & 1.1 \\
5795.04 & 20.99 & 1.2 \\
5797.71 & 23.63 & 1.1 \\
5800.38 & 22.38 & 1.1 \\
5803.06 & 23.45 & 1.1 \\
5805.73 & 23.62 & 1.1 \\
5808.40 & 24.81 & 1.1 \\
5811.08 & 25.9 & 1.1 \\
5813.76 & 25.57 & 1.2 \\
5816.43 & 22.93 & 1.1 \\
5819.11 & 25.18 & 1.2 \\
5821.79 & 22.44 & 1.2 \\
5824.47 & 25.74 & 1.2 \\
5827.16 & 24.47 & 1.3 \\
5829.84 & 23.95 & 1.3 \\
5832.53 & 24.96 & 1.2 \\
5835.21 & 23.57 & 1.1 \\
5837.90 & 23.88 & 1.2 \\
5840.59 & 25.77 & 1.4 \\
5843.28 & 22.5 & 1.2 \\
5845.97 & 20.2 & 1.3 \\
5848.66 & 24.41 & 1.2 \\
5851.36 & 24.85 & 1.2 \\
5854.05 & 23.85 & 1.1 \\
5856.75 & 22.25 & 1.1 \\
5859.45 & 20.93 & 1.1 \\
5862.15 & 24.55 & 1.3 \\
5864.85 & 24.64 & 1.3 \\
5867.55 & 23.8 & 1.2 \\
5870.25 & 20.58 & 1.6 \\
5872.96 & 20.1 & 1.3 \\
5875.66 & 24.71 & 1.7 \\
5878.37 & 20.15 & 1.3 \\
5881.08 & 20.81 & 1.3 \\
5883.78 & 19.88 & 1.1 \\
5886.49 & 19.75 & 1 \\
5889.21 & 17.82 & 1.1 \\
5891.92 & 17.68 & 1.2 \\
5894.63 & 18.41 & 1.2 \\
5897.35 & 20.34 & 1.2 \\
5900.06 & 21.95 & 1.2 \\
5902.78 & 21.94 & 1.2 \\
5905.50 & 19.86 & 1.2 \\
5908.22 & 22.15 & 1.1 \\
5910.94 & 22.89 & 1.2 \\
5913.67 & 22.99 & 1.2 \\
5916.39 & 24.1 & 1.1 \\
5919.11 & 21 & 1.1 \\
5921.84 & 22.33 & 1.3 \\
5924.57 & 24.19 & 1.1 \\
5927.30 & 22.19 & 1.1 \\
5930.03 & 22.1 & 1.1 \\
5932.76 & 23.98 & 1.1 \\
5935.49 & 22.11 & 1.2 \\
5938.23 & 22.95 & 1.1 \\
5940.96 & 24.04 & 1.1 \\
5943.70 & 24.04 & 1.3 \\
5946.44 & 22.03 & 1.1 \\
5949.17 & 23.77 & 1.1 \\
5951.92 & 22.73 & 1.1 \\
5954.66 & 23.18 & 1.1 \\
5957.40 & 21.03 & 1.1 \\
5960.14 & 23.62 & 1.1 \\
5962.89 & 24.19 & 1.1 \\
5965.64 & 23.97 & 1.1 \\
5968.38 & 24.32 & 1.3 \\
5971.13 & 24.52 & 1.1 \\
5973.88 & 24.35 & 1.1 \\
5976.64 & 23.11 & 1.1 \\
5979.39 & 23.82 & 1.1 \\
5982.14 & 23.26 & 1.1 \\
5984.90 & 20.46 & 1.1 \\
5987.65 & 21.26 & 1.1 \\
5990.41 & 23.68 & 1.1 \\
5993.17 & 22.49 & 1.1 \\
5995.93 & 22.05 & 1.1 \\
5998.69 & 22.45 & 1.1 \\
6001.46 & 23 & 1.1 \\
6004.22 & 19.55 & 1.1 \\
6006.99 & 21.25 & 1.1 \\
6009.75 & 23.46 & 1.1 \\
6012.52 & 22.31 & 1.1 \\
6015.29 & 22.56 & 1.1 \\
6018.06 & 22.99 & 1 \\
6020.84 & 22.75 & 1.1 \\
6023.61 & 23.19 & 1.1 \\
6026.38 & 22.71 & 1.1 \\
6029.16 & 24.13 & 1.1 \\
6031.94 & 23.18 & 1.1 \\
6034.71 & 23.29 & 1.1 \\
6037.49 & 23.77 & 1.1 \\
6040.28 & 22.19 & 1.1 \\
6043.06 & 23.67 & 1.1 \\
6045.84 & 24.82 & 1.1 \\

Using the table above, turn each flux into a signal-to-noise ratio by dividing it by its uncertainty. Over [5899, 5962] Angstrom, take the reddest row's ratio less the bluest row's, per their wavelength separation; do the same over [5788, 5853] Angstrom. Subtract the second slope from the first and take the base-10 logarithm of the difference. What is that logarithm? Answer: -1.42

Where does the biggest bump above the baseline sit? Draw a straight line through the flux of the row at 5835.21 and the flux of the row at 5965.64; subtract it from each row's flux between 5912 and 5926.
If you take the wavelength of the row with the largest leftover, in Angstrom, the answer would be 5924.57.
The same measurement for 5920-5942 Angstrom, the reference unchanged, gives 5924.57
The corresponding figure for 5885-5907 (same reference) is 5900.06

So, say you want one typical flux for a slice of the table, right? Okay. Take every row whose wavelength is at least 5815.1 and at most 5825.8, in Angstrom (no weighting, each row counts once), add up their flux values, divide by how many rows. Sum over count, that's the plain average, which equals 24.1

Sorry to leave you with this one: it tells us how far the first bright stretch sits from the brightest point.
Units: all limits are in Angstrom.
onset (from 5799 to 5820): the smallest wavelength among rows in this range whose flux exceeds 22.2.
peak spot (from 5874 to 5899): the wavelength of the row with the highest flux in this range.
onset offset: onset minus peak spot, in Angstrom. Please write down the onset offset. -75.3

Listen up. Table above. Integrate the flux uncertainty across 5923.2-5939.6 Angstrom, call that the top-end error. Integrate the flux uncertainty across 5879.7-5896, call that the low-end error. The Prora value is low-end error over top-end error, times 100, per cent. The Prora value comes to 102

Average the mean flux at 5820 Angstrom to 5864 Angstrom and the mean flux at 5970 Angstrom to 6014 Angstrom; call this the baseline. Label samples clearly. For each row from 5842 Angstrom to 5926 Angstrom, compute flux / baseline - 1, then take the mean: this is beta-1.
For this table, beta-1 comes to -0.06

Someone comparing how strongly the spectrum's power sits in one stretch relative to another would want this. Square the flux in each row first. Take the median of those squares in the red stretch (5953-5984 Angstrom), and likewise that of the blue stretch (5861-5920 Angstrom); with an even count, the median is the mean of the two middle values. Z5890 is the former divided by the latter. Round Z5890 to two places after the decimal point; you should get 1.30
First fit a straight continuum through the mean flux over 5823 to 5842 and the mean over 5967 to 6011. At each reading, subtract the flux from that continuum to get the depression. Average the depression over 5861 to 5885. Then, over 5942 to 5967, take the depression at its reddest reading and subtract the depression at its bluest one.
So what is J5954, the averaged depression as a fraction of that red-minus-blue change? -10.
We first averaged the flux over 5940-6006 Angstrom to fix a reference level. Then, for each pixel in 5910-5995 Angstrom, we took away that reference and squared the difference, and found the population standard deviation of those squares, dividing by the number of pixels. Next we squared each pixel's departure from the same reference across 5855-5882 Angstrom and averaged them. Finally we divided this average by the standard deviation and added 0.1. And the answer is 3.0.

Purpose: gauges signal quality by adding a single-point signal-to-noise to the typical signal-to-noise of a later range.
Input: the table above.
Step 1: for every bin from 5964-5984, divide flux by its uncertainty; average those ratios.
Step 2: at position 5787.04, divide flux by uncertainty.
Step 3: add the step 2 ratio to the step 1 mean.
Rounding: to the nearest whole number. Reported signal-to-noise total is 42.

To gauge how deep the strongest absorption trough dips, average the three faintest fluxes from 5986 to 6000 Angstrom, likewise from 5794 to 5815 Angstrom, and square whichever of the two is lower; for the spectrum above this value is 480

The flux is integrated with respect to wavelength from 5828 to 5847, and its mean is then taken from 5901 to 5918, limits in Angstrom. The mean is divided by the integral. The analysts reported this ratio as 0.050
